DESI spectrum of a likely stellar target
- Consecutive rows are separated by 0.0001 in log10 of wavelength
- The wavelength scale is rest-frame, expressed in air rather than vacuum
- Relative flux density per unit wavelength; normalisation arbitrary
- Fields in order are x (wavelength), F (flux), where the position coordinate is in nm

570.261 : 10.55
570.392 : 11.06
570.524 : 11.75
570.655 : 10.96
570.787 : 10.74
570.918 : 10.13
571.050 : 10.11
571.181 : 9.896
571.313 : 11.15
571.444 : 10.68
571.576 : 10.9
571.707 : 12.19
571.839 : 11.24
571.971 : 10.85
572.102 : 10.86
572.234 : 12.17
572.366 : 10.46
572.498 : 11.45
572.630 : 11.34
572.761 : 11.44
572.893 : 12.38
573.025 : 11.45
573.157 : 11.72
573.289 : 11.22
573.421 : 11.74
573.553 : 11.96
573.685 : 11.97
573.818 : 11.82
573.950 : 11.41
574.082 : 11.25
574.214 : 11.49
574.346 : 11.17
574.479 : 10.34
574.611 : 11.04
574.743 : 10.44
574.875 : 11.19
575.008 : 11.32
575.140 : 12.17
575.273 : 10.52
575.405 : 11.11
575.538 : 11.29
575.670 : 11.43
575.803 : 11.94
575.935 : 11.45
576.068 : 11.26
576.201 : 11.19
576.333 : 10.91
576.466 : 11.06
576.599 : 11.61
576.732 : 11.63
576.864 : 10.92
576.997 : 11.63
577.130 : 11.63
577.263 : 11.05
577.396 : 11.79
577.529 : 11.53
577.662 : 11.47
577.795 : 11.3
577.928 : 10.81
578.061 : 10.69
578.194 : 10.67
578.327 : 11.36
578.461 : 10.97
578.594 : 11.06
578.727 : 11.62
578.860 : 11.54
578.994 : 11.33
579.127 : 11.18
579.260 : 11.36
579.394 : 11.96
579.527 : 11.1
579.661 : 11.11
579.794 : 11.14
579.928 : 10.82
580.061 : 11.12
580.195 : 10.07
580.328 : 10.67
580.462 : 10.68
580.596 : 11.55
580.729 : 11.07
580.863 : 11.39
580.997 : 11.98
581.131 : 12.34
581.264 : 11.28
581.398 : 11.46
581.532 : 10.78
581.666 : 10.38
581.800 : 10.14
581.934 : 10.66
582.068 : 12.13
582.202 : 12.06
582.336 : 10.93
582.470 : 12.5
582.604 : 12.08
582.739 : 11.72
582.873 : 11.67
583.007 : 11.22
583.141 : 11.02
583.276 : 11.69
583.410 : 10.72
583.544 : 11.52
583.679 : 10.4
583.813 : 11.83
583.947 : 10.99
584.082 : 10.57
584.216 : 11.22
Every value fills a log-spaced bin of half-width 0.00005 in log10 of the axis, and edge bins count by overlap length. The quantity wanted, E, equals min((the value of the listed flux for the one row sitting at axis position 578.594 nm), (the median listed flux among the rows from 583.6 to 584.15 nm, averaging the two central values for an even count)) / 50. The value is 0.216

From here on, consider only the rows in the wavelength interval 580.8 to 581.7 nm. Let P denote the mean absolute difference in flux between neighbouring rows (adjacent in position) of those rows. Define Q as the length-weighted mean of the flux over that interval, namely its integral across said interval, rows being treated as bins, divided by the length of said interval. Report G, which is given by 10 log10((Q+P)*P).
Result 8.1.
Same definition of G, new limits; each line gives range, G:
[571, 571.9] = 9.3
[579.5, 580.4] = 6.4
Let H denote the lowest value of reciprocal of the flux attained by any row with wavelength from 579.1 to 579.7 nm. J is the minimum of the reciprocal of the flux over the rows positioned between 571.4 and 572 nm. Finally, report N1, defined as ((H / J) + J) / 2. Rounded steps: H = 0.0836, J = 0.0820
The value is 0.551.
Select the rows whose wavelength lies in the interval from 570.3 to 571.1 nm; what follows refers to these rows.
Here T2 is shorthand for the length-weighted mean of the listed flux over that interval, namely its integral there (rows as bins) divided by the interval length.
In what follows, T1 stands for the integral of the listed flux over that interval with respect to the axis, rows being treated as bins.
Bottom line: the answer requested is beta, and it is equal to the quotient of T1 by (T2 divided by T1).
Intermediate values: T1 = 8.63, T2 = 10.8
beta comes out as 6.90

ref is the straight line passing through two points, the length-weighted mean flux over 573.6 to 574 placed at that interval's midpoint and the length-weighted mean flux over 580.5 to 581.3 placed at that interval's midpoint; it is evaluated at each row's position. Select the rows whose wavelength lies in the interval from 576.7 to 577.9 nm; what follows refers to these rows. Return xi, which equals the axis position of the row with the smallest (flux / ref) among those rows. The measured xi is 576.864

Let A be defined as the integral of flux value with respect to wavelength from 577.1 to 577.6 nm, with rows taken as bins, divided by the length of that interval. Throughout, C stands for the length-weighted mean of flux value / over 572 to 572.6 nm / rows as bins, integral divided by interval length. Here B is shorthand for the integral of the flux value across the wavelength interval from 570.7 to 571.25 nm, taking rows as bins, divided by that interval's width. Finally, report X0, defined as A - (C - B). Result 10.5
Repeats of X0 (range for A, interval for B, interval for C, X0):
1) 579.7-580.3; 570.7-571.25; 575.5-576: 9.5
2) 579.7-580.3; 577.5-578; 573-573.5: 10.5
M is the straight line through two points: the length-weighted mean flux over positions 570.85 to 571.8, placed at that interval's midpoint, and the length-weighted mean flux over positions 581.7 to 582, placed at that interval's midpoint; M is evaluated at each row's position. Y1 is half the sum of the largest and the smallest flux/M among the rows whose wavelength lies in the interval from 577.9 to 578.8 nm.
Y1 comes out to 1.06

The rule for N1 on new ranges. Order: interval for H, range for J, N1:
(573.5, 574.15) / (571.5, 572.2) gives 0.550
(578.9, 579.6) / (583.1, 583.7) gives 0.531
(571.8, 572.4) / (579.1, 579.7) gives 0.533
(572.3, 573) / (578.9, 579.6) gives 0.525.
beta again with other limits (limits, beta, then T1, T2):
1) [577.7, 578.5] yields 7.03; 8.78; 11.0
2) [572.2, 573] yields 7.37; 9.21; 11.5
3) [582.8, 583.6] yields 7.24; 9.05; 11.3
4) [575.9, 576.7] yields 7.20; 9.00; 11.2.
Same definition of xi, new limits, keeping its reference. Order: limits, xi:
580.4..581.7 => 581.666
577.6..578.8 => 578.194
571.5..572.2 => 571.971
